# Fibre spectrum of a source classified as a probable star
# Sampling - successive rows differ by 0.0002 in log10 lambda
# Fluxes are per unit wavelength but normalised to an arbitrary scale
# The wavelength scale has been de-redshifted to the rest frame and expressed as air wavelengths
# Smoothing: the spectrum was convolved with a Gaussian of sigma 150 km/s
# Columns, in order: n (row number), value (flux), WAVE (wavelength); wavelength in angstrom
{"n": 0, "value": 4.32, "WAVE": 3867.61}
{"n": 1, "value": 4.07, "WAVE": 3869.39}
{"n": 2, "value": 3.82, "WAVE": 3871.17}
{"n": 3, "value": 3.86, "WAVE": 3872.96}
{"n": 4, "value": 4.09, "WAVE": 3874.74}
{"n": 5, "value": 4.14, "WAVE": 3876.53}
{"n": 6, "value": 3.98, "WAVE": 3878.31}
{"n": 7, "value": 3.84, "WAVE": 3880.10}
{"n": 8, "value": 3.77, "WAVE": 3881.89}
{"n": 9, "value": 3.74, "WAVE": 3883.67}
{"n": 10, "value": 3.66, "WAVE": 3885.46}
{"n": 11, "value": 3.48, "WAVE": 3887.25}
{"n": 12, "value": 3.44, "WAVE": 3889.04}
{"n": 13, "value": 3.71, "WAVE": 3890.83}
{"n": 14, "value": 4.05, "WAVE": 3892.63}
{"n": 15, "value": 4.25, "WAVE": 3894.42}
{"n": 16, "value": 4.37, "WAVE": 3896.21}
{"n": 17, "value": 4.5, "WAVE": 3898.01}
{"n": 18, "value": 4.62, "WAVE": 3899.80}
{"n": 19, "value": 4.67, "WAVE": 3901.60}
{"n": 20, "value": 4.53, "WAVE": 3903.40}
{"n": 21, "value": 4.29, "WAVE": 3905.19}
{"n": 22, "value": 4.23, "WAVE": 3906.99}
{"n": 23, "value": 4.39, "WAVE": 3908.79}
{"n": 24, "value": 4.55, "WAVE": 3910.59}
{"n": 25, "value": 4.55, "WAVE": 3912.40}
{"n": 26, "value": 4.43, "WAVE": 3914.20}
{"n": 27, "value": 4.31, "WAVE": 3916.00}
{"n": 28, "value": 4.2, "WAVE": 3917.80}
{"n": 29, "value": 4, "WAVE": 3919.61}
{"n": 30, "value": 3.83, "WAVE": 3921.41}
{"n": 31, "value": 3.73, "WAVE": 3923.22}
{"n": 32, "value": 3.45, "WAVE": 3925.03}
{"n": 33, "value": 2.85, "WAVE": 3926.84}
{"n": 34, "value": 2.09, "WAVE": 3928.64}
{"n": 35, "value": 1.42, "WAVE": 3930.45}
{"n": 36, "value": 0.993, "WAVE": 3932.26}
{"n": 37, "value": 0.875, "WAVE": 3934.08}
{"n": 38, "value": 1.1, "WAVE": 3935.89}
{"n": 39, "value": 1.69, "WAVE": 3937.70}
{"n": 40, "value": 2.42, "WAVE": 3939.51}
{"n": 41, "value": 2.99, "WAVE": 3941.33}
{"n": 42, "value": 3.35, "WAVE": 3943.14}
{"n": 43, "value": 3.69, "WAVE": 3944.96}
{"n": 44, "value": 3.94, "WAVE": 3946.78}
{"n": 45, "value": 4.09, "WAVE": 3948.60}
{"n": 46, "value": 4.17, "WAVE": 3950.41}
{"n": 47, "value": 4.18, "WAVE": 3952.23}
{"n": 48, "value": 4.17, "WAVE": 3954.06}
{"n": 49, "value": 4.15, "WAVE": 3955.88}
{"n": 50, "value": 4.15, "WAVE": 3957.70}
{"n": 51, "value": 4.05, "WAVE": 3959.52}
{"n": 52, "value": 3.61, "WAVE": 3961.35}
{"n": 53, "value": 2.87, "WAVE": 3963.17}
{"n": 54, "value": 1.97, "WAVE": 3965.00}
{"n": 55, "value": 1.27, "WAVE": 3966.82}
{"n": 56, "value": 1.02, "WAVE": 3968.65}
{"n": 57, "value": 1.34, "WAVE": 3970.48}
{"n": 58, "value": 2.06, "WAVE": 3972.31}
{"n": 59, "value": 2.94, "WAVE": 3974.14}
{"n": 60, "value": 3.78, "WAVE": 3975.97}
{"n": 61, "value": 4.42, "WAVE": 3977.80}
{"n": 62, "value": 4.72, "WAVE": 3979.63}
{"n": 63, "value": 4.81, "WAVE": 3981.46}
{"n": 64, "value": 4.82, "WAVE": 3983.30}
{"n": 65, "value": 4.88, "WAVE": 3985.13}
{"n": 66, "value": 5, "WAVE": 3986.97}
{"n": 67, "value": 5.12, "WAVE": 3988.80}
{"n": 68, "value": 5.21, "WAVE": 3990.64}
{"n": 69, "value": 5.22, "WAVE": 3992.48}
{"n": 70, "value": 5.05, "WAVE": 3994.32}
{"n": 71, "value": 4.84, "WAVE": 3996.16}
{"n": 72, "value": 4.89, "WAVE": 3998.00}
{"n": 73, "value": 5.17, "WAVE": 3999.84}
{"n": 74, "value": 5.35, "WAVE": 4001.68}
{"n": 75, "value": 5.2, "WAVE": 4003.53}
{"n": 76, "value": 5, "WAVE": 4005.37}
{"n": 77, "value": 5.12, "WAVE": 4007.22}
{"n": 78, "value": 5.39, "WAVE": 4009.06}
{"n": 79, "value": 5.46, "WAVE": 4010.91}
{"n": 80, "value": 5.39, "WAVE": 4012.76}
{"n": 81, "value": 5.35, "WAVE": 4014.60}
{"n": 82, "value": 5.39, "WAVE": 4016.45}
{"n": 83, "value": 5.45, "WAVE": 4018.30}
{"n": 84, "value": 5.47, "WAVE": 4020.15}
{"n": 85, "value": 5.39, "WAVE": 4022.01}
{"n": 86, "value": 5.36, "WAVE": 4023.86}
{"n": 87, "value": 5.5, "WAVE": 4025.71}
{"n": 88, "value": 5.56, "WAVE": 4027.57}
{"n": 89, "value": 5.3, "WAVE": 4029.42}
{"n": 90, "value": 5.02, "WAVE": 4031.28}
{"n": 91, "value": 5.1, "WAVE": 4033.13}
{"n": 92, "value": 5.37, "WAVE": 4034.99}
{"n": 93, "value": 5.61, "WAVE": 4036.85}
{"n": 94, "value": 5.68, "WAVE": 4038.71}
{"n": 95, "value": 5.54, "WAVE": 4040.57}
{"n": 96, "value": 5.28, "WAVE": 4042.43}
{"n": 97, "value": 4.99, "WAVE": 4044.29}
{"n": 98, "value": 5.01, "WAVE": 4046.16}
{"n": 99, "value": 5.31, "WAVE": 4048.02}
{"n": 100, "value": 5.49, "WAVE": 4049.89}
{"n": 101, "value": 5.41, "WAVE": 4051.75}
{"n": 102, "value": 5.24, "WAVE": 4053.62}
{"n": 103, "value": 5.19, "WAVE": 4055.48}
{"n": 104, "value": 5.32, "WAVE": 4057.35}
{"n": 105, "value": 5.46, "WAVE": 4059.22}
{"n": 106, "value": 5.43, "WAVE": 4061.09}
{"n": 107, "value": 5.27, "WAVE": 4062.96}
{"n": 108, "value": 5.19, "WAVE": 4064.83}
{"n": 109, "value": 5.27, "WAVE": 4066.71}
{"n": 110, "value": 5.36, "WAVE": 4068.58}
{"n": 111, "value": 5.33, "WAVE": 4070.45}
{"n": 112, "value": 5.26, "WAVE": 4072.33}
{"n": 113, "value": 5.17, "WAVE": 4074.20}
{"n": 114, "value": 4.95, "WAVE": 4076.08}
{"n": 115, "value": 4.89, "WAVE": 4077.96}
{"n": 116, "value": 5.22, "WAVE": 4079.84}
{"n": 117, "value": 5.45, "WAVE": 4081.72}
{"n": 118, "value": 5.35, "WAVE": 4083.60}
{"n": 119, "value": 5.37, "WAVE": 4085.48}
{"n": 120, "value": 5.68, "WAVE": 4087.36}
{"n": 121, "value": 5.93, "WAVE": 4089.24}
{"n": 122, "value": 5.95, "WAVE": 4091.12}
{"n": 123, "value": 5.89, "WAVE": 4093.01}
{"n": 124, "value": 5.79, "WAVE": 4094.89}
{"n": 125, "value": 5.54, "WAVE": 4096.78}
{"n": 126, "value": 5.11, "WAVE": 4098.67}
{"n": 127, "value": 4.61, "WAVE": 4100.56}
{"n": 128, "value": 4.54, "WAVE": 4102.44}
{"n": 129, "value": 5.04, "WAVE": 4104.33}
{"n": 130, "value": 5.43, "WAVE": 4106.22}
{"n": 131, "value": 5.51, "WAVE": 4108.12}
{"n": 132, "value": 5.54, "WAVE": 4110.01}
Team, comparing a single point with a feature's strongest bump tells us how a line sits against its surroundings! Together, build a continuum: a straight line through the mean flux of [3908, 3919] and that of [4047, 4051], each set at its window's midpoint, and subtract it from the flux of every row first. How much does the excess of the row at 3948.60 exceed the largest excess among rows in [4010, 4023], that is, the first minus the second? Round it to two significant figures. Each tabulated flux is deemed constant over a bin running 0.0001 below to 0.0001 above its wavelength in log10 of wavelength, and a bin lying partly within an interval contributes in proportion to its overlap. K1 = -0.91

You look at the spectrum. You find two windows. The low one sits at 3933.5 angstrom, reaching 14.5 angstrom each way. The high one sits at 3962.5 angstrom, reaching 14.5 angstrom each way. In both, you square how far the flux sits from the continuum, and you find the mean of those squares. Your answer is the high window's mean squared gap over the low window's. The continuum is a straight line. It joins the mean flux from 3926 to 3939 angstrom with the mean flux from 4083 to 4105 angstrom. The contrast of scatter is 1.0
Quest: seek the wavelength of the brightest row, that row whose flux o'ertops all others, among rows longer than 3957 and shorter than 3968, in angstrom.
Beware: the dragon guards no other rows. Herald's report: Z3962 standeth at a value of 3957.70 angstrom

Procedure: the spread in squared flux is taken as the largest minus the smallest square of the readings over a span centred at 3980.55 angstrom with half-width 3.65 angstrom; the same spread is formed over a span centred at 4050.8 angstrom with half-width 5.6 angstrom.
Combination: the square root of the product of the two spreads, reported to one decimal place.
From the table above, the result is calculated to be 4.3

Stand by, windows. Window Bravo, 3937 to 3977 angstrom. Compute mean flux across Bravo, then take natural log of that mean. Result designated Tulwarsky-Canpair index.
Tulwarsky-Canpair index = 1.13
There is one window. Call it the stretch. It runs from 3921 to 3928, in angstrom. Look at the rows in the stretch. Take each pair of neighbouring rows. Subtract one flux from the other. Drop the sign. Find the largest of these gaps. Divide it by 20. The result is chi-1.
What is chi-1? 0.030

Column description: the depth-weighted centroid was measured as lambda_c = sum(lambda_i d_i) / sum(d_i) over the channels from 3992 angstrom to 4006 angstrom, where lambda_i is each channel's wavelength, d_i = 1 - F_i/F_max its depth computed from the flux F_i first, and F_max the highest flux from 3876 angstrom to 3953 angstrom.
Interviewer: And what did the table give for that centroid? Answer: 3999.2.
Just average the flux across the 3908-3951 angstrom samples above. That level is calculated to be 3.2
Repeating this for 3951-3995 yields 3.8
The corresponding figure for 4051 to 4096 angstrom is 5.4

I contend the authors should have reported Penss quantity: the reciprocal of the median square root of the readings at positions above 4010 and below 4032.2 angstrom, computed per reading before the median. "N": 0.43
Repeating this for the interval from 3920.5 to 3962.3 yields 0.53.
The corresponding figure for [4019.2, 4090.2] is 0.43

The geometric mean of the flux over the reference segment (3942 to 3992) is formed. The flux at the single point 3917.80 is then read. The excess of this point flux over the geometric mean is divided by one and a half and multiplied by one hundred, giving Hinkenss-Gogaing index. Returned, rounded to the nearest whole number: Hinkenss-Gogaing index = 52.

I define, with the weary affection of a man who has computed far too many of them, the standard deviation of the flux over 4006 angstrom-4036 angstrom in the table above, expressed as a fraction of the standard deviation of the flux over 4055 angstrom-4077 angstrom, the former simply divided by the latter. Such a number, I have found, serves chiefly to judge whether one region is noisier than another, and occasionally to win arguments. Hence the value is 1.1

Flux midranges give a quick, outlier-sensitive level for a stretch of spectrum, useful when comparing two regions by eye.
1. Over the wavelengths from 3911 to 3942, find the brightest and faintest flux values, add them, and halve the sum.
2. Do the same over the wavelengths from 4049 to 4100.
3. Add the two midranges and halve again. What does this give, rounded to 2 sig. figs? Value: 4.1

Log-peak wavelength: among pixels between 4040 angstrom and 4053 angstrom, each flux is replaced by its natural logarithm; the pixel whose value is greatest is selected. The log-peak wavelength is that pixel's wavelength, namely 4040.57 angstrom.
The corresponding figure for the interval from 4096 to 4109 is 4096.78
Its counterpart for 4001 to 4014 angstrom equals 4010.91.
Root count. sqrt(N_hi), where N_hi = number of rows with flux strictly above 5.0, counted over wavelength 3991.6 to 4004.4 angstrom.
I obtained 2.2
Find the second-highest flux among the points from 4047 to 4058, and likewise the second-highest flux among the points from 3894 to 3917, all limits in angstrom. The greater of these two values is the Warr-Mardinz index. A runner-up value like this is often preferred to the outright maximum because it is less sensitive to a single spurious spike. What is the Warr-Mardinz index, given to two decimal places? 5.41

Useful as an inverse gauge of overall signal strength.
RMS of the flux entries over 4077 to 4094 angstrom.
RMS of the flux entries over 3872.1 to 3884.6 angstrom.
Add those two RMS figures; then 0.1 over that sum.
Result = 0.0106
